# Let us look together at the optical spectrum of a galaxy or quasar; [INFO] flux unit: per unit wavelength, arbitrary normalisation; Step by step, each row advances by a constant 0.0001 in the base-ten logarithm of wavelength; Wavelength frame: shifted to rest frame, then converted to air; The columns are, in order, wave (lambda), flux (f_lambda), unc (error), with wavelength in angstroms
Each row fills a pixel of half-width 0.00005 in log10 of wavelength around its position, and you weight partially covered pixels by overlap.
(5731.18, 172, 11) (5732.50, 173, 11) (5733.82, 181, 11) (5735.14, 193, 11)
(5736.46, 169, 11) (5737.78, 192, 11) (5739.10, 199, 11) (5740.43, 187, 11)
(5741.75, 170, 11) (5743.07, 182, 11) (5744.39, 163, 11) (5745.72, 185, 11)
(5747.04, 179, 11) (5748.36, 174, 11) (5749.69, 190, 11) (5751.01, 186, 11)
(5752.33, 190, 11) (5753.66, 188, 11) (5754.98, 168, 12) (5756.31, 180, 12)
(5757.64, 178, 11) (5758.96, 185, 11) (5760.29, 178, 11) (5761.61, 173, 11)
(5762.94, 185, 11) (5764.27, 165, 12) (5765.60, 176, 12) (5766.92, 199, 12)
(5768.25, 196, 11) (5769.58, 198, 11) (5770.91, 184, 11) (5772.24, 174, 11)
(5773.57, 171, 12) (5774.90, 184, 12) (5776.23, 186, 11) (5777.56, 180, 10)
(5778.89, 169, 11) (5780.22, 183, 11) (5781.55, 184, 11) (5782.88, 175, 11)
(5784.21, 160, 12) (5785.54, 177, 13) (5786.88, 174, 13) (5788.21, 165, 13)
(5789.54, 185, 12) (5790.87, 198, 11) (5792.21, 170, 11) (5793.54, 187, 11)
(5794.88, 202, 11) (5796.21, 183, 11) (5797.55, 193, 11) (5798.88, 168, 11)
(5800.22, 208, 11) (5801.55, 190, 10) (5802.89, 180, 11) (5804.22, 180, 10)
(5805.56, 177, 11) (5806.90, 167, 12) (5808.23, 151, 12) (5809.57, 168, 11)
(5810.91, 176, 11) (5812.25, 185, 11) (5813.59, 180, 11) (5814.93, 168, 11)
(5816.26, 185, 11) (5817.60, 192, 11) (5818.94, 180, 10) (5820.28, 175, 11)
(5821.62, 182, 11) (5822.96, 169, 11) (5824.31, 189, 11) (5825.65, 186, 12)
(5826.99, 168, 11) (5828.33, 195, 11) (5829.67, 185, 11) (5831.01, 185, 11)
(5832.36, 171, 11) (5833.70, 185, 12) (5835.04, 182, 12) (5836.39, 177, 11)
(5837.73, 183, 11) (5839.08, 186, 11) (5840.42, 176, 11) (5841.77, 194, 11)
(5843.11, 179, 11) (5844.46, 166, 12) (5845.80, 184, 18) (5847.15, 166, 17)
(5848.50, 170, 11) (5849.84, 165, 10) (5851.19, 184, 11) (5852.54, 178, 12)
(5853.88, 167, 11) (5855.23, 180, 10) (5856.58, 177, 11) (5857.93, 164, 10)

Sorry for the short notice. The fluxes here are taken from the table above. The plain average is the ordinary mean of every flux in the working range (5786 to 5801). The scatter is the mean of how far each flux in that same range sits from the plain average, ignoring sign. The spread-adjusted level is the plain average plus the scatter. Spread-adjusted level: 196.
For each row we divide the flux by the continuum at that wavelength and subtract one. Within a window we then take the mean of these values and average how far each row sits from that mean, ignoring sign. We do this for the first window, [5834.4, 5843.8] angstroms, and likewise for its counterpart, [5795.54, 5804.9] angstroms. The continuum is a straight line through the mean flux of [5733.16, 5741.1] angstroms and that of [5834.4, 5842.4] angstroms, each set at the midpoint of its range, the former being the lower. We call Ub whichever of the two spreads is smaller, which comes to 0.025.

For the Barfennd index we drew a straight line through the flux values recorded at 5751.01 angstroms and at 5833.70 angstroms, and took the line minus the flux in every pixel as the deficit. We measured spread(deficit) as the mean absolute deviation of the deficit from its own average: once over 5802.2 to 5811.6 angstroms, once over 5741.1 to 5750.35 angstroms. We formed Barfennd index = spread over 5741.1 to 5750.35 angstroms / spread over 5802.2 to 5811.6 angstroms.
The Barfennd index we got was 0.93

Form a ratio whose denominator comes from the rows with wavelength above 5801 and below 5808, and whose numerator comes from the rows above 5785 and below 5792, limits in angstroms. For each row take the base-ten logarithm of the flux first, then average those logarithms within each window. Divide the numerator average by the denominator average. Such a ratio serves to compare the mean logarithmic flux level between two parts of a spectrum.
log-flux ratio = 1.00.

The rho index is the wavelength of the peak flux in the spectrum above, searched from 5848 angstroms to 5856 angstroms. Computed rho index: 5851.19 angstroms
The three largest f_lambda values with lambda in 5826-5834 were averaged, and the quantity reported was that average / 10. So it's 18.8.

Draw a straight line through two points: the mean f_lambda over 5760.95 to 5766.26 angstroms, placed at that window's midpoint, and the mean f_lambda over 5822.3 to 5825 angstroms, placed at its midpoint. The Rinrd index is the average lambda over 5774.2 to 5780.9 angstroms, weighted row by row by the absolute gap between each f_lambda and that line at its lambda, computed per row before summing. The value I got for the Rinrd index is 5777.3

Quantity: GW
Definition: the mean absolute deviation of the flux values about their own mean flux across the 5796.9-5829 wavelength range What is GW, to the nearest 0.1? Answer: 9.1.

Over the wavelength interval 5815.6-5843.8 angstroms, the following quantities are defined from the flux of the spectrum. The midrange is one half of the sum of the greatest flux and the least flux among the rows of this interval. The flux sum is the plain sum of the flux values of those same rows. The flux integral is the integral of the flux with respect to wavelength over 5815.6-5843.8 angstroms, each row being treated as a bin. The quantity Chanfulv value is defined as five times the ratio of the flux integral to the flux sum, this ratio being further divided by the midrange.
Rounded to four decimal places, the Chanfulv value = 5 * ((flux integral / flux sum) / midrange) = 0.0370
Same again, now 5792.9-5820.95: 0.0372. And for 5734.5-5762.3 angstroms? 0.0366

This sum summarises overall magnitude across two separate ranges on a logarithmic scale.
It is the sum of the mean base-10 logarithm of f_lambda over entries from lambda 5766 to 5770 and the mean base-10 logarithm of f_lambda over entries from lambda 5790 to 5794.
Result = 4.56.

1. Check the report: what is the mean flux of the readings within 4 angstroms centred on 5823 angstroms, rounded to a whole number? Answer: 180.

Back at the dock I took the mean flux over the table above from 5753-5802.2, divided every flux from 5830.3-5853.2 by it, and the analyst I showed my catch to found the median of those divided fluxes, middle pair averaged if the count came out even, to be 0.99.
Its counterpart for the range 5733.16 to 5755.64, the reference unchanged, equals 1.02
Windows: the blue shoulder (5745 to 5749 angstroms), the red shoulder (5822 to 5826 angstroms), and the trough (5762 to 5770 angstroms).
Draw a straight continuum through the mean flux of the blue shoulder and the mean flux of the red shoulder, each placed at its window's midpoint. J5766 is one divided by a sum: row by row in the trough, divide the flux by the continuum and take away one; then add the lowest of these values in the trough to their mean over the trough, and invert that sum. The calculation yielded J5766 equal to -22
